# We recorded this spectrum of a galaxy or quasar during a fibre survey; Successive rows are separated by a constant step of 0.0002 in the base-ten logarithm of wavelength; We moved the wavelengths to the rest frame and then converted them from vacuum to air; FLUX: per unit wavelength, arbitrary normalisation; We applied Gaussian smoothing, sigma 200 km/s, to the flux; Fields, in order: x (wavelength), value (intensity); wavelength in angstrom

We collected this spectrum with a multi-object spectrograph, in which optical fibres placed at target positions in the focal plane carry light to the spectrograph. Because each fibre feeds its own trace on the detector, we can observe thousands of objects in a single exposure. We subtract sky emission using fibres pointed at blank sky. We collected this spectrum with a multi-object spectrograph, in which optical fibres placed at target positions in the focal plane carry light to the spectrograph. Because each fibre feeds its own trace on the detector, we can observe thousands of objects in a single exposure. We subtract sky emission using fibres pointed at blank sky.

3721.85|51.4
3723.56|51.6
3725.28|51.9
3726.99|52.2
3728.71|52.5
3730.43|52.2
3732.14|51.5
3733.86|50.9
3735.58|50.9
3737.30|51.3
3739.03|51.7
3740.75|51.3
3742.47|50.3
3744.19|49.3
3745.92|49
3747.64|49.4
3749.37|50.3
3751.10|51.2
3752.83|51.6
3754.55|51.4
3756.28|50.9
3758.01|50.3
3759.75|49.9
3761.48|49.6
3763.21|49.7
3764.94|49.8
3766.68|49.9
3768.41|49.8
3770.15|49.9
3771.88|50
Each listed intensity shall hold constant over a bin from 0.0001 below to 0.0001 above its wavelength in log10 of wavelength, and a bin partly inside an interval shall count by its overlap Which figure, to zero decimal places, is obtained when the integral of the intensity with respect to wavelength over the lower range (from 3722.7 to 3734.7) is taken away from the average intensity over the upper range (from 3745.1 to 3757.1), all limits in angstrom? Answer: -572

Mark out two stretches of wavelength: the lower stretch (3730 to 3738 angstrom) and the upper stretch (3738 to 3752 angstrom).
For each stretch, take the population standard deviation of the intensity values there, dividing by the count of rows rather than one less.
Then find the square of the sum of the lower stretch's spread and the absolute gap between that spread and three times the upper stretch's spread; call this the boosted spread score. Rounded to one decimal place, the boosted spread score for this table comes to 8.2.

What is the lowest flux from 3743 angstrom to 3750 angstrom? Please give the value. 49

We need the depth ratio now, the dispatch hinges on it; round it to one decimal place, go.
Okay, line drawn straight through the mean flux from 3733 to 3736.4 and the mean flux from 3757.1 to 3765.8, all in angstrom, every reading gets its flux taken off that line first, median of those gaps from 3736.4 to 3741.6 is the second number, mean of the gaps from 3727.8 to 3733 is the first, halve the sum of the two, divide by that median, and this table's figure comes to 1.3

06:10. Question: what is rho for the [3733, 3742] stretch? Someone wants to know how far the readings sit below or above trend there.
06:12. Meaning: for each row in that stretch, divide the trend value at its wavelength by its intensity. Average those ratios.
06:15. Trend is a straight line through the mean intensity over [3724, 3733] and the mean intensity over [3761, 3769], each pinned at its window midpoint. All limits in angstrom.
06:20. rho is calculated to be 1.01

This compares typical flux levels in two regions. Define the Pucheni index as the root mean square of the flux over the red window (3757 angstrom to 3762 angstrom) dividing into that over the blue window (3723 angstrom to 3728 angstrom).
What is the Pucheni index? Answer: 1.04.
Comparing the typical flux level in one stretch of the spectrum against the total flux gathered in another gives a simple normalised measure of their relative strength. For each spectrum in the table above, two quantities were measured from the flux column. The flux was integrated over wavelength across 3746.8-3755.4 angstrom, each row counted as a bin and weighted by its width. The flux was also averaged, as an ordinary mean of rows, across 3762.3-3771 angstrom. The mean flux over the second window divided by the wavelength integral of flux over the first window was 0.114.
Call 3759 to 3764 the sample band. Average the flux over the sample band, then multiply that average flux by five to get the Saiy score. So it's 249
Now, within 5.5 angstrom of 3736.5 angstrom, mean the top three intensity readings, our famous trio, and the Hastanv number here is 51.5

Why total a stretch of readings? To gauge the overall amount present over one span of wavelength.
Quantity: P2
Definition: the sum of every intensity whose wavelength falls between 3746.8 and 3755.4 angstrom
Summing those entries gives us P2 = 254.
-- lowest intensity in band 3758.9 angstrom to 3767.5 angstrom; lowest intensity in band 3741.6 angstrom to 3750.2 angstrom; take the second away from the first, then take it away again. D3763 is -48.4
